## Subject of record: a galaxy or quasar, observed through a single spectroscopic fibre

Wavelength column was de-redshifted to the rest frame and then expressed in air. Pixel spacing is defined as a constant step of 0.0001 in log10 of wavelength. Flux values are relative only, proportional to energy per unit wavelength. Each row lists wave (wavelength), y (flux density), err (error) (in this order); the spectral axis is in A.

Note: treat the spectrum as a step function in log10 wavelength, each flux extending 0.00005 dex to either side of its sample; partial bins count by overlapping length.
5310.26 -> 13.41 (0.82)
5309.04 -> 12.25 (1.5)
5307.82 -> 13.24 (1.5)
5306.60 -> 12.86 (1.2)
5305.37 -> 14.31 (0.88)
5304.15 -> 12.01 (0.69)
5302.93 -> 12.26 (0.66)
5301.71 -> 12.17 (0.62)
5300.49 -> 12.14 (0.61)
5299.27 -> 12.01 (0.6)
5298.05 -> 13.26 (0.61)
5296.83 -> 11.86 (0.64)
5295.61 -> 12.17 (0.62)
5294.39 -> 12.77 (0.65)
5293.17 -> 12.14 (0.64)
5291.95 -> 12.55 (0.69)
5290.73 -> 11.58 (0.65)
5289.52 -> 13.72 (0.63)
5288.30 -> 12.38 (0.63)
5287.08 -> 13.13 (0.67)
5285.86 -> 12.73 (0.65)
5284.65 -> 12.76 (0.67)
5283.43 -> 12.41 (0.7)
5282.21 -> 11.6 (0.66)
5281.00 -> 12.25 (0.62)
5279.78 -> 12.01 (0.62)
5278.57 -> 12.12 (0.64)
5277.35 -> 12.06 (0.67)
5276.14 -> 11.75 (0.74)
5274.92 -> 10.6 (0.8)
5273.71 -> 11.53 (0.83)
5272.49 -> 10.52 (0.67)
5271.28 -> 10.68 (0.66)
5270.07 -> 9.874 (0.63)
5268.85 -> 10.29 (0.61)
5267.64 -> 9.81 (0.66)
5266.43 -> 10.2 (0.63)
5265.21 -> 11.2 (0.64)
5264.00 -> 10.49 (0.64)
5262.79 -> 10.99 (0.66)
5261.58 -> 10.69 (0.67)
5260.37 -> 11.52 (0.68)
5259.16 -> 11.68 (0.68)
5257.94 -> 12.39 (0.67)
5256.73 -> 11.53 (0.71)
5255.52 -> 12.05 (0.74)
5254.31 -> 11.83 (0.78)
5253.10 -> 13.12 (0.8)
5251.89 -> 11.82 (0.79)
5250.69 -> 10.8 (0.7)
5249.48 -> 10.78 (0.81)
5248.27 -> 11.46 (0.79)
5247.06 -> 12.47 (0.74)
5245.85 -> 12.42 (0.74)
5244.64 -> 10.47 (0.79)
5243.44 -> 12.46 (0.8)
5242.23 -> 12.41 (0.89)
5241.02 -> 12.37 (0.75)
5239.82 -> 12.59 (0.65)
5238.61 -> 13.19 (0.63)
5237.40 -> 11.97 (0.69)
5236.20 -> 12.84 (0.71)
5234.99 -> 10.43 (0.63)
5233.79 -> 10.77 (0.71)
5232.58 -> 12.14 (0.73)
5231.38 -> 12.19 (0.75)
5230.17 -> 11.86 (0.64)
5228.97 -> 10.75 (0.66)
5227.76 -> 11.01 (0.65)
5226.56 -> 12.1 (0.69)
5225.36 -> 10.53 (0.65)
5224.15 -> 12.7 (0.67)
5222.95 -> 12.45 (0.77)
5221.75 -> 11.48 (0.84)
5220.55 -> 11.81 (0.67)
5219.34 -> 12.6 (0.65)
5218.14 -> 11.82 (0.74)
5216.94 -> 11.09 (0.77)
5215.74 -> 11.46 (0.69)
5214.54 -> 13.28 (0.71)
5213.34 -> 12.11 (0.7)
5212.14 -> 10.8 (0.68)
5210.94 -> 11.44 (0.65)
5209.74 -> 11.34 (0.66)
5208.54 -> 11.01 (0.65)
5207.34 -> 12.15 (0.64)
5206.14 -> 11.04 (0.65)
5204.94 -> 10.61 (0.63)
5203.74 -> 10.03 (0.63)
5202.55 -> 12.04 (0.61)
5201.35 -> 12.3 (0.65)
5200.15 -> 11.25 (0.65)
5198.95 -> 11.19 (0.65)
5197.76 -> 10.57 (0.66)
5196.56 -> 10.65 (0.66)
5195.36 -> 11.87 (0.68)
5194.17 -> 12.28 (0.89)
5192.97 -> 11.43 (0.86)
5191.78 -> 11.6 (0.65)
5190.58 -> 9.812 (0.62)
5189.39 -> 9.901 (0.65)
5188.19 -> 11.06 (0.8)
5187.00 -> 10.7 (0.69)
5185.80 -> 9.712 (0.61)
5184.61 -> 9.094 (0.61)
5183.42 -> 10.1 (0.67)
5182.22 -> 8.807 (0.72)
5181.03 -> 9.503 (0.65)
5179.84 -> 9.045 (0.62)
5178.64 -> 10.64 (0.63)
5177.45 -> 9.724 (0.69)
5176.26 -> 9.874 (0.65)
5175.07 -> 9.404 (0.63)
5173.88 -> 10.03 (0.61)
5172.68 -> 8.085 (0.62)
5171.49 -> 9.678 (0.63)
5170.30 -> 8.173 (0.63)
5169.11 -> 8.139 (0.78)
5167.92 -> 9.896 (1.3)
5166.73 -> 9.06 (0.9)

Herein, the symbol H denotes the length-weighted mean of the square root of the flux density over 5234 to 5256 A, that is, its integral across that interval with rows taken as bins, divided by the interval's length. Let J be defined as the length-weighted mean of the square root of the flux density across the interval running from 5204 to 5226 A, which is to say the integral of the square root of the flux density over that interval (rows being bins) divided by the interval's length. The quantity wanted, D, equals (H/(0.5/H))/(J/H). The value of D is 24.2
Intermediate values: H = 3.456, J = 3.41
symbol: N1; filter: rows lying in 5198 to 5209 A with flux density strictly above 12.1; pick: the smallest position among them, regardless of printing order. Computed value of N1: 5201.35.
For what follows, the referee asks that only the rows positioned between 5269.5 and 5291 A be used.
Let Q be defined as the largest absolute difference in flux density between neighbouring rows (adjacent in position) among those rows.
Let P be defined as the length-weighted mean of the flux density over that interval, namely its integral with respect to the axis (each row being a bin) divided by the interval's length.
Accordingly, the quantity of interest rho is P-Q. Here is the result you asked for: 9.7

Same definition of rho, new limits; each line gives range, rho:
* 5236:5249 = 10.2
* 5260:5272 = 9.6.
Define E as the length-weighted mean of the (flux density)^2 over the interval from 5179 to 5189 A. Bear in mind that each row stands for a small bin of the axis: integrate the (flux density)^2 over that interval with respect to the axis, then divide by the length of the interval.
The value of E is 96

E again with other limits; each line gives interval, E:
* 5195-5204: 127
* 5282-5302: 155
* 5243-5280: 129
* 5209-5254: 140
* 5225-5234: 132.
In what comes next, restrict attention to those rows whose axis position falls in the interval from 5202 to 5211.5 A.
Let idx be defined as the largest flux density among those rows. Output 12.15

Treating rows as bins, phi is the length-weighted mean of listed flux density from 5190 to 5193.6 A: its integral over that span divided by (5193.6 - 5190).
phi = 11.0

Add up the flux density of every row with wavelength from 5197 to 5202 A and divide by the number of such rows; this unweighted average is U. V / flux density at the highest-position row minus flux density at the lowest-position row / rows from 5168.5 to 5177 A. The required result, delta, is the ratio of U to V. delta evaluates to 6.5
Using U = 11.3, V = 1.7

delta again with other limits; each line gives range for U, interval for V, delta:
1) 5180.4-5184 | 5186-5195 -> 6.0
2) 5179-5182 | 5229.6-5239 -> 7.0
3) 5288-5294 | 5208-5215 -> 5.5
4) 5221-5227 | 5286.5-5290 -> 20.1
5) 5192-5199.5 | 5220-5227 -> 39.1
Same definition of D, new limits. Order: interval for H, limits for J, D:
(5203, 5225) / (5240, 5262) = 23.0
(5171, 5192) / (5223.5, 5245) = 17.8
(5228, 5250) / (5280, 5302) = 23.1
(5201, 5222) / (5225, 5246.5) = 22.9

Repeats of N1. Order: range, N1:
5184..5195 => 5194.17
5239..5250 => 5239.82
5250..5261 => 5253.10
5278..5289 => 5278.57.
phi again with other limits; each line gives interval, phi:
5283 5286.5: 12.7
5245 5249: 12.0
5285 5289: 12.8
